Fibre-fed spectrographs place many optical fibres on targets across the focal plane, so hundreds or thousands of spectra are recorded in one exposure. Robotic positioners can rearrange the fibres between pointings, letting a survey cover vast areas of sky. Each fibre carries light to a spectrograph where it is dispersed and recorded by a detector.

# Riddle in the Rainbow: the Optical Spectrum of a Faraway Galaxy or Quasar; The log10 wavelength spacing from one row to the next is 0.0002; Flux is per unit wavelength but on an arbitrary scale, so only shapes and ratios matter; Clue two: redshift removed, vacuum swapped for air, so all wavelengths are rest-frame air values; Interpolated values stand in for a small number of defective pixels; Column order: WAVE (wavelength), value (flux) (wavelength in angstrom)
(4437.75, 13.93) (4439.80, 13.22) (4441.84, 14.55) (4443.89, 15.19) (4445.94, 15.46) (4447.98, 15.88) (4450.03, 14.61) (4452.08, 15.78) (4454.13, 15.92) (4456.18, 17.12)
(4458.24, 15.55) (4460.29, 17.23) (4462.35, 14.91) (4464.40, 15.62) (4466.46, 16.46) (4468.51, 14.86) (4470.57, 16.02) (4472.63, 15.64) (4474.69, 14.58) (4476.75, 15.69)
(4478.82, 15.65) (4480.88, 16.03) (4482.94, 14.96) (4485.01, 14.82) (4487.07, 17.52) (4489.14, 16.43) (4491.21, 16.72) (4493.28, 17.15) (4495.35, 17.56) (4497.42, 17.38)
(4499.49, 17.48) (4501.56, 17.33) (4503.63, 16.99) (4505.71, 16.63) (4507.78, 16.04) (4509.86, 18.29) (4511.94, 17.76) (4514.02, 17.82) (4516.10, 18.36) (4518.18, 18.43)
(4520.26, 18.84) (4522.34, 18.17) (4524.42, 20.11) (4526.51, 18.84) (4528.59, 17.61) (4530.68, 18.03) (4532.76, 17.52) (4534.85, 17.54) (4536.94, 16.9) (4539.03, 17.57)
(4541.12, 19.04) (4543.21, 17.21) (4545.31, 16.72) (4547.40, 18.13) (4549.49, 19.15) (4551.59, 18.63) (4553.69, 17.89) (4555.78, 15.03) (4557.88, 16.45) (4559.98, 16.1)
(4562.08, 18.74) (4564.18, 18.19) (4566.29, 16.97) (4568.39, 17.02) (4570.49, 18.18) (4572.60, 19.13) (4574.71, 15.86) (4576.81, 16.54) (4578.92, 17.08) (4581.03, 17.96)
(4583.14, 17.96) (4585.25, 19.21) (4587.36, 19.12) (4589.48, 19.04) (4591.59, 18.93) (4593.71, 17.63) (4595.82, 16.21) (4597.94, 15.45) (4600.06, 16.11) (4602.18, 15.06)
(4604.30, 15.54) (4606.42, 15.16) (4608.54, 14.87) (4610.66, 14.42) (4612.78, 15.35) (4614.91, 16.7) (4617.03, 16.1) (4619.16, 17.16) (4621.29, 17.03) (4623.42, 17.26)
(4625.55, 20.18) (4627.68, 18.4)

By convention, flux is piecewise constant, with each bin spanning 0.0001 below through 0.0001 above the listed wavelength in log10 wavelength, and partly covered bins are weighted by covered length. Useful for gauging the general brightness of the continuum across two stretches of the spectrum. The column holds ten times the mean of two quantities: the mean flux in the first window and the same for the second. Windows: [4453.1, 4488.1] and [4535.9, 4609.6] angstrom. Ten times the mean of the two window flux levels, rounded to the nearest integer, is 165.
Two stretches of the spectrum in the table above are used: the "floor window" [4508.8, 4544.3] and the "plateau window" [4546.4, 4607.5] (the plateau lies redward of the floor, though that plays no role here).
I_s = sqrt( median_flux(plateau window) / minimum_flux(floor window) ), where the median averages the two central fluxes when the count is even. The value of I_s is 1.02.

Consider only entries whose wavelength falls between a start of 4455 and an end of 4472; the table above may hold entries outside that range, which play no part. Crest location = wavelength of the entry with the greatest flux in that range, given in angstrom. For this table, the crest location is 4460.29 angstrom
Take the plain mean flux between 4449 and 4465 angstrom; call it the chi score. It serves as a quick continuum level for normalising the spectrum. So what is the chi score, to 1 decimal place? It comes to 15.8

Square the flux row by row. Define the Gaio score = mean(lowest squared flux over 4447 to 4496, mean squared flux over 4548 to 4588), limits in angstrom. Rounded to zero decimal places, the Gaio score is 263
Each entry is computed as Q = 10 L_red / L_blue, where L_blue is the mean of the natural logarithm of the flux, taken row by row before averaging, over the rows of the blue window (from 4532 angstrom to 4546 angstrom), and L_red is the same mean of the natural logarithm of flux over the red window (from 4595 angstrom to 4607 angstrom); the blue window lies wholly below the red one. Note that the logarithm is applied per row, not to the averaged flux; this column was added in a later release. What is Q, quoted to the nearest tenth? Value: 9.6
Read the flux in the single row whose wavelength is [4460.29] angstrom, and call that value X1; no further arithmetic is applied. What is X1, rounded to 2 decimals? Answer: 17.23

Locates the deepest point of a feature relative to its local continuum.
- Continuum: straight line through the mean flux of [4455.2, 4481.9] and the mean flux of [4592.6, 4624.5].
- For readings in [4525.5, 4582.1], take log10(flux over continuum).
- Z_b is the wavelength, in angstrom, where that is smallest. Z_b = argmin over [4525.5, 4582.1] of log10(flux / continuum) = 4555.78 angstrom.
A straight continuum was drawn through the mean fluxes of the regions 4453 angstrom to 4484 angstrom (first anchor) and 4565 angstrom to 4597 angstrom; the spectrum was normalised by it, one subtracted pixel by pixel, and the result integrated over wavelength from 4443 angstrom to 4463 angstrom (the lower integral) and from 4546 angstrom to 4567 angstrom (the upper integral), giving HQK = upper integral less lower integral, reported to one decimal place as -0.2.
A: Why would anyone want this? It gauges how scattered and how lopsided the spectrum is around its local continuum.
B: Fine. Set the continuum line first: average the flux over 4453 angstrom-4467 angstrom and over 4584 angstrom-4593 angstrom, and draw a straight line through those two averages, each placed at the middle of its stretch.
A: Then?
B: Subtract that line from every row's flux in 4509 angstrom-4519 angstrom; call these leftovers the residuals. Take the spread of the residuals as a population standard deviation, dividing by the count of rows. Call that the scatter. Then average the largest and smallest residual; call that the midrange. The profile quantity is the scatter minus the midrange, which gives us -0.5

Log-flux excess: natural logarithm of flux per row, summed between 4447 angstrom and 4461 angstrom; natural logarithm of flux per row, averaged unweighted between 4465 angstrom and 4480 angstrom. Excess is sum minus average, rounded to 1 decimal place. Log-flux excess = 16.7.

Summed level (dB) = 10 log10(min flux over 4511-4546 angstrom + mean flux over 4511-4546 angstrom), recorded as 15.41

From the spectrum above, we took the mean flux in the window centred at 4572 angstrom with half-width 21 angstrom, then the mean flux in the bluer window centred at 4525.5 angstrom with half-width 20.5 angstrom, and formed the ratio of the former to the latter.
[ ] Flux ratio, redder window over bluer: 0.99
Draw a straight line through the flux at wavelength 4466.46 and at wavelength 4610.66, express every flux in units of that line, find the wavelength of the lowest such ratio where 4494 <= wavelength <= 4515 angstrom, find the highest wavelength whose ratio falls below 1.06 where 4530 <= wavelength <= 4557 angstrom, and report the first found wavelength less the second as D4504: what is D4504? -48.0 angstrom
